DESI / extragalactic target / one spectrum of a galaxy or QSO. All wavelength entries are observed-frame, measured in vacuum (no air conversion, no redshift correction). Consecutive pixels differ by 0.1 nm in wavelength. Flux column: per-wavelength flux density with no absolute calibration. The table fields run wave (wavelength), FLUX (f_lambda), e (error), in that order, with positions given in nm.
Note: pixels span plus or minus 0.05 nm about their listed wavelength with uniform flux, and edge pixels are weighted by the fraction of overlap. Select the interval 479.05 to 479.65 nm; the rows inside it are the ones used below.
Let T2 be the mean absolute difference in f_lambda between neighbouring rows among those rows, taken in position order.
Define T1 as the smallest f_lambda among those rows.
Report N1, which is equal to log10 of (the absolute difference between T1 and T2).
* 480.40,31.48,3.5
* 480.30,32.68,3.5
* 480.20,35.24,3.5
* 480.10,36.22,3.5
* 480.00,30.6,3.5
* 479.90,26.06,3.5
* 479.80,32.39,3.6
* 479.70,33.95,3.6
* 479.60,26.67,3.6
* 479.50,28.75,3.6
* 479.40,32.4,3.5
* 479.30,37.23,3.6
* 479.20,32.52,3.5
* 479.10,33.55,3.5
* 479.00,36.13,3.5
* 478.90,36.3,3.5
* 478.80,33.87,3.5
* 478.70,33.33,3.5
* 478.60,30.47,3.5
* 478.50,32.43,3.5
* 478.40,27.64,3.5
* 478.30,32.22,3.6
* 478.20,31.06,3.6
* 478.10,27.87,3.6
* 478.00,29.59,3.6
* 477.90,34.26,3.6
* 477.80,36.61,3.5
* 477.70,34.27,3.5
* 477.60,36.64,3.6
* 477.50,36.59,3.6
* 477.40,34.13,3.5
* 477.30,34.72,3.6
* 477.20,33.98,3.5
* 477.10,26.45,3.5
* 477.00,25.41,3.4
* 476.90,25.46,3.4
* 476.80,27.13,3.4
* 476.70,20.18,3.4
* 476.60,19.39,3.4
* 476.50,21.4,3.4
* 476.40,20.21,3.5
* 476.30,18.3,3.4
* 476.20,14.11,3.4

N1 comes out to 1.37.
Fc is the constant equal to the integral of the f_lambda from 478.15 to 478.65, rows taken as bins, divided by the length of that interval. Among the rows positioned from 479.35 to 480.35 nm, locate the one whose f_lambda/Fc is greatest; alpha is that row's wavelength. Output 480.10 nm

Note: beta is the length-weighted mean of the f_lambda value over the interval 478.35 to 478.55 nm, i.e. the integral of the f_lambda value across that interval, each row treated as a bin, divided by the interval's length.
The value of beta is 30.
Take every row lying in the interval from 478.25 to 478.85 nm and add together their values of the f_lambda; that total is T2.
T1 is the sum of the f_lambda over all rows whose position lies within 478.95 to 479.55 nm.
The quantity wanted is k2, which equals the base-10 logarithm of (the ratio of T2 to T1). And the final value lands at -0.024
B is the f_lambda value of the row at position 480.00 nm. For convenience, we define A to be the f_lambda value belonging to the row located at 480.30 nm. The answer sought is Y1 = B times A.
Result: 1000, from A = 32.68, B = 30.6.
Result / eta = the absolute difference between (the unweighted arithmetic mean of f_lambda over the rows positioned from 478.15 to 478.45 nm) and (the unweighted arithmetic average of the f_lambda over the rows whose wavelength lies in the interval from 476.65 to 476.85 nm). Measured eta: 6.7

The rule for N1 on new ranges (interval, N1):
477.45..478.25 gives 1.41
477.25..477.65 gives 1.52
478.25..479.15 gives 1.40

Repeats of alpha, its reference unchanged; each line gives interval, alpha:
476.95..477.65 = 477.60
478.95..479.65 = 479.30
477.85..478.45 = 477.90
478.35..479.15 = 478.90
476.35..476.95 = 476.80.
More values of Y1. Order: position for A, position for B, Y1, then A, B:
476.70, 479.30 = 751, 20.18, 37.23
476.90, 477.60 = 933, 25.46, 36.64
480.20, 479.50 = 1013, 35.24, 28.75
